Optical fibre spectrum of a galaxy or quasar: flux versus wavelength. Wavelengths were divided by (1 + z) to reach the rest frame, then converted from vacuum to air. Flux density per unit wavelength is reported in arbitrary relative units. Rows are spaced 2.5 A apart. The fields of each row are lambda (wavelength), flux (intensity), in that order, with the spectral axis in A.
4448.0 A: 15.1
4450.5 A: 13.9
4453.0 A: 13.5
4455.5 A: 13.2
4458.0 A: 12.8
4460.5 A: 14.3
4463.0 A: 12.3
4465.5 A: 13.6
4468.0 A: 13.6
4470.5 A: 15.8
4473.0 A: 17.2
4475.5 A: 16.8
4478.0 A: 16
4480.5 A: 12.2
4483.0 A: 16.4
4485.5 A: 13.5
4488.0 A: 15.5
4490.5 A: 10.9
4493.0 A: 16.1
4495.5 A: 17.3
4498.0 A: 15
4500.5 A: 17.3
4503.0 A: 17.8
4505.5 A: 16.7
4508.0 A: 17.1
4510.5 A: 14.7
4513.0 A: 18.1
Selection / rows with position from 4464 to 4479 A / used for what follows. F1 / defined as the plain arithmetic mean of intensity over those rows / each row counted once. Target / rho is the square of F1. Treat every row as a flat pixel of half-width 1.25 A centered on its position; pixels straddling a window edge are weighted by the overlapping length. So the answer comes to 240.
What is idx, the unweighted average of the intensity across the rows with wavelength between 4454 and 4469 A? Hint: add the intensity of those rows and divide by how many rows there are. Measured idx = 13.3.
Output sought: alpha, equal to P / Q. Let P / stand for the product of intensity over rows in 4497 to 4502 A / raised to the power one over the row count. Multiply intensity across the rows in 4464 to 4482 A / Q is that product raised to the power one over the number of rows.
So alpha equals 1.08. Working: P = 16.1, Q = 14.9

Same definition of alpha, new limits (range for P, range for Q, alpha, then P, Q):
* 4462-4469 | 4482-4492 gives 0.95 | 13.2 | 13.9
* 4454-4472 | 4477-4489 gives 0.93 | 13.6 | 14.6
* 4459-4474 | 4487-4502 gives 0.95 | 14.4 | 15.2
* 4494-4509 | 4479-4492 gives 1.24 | 16.8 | 13.5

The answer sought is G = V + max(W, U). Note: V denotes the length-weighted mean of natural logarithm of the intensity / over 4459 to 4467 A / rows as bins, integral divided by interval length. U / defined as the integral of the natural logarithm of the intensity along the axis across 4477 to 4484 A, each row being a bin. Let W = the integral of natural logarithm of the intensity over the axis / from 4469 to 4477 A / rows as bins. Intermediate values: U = 18.8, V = 2.59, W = 22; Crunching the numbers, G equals 25.0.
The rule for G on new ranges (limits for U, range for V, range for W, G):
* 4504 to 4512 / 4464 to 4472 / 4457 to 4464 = 25.0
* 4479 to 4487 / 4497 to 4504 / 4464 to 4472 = 24.1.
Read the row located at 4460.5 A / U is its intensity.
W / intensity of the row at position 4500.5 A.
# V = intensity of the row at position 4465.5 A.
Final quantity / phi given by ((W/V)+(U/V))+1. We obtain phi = 3.32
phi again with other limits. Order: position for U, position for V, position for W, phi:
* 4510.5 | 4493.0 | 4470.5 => 2.89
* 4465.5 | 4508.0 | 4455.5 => 2.57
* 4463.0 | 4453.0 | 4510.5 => 3.00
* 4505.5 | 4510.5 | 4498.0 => 3.16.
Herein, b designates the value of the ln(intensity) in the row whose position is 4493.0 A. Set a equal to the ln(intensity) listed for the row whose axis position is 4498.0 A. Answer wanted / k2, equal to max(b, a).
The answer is 2.78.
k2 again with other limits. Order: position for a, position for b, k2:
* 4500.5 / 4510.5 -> 2.85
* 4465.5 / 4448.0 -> 2.71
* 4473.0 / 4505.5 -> 2.84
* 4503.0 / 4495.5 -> 2.88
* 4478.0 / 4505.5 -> 2.82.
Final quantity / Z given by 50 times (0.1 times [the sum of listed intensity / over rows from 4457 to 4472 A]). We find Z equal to 412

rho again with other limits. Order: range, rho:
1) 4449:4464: 178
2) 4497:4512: 270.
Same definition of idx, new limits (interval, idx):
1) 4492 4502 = 16.4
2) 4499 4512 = 16.7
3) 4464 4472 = 14.3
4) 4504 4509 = 16.9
